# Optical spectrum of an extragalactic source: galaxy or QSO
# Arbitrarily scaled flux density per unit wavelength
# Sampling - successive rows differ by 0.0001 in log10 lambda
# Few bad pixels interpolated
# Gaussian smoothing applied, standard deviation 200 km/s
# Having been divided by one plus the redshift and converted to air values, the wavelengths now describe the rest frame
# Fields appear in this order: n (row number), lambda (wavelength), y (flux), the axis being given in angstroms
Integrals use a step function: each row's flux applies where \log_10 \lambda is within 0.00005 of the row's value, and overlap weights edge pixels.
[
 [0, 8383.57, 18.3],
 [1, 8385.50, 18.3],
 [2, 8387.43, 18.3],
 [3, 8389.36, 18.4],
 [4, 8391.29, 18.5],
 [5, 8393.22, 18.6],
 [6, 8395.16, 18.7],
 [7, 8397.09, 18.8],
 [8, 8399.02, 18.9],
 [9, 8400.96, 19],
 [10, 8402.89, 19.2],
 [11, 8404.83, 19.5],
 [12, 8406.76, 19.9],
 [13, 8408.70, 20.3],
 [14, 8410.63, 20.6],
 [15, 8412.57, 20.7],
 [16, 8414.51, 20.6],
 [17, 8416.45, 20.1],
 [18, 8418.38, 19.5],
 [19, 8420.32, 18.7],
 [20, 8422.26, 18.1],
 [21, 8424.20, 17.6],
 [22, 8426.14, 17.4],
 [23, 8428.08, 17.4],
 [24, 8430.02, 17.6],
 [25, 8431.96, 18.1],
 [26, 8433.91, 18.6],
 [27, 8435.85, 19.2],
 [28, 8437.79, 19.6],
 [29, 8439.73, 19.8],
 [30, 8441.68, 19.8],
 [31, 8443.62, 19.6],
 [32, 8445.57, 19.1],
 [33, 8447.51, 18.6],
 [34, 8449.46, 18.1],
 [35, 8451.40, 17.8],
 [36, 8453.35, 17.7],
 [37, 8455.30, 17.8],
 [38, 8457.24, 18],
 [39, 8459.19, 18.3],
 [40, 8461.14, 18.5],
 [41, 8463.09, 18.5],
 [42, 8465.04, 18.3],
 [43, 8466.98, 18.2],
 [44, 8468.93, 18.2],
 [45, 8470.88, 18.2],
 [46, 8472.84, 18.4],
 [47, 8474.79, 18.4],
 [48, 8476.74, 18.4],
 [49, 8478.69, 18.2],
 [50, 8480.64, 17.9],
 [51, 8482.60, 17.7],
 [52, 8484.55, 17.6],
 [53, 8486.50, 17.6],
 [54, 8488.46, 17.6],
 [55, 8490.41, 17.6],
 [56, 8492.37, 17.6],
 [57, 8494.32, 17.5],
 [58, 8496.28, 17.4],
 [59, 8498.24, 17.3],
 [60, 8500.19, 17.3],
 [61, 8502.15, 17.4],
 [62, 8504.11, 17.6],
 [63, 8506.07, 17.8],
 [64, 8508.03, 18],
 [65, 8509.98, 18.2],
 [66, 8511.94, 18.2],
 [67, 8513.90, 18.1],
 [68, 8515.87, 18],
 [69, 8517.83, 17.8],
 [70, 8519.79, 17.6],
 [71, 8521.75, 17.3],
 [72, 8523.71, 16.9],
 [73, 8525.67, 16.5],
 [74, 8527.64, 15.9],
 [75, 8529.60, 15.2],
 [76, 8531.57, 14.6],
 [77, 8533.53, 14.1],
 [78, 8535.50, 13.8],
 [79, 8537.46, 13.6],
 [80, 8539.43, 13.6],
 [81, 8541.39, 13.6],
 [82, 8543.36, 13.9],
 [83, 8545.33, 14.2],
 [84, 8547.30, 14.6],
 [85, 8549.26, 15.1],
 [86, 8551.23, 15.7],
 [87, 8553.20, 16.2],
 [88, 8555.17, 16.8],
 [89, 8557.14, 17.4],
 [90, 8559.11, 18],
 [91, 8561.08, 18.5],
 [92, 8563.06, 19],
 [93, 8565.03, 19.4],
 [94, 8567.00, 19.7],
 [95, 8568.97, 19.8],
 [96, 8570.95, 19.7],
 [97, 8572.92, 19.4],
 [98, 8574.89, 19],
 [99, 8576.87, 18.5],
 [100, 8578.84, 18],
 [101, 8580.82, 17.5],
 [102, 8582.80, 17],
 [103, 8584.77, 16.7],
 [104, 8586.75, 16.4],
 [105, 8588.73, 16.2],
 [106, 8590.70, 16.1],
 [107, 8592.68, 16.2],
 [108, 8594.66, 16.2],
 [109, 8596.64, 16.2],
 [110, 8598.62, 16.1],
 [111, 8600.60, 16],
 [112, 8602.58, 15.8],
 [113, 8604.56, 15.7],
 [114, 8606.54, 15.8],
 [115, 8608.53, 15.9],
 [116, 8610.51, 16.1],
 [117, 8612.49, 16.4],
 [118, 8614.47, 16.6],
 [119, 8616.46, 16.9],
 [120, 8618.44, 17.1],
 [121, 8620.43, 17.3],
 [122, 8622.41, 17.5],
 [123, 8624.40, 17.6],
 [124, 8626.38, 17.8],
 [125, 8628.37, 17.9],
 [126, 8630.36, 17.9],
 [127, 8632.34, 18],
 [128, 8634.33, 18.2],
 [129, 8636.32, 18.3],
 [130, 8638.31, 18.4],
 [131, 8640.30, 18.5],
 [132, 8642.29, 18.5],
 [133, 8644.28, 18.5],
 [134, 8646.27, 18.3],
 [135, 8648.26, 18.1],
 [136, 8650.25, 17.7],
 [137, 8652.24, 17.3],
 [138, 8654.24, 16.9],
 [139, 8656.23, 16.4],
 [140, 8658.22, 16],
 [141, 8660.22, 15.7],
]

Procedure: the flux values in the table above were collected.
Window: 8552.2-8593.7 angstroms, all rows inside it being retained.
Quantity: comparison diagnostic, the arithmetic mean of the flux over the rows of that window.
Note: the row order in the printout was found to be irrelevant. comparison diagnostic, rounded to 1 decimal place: 17.9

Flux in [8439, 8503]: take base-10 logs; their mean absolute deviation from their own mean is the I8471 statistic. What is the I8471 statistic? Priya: 0.012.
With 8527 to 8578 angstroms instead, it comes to 0.055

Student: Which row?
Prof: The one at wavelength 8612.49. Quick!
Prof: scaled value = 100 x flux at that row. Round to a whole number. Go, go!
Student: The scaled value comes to 1640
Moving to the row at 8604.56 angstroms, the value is 1570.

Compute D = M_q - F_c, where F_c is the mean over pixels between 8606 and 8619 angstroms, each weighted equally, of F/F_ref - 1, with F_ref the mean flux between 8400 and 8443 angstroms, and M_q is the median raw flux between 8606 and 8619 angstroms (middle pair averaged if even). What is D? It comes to 16.5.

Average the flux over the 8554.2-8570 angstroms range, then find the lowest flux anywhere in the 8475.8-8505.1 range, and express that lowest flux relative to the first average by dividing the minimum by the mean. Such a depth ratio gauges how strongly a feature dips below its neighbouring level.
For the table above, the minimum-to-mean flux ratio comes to 0.93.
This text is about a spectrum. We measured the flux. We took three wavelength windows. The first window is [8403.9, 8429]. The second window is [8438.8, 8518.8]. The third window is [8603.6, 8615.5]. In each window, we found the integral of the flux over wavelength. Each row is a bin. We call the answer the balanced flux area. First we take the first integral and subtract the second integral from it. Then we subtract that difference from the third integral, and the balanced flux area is 1155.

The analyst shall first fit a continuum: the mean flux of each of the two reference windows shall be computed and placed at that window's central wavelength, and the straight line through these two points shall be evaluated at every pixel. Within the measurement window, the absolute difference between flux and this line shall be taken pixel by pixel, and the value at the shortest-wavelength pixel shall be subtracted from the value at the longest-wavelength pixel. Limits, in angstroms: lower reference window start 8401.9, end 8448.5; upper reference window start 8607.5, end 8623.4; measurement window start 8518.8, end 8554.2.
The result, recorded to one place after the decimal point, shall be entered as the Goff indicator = 1.0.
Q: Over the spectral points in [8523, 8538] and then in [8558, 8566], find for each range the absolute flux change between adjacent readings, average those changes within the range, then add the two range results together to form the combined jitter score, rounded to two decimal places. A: 0.94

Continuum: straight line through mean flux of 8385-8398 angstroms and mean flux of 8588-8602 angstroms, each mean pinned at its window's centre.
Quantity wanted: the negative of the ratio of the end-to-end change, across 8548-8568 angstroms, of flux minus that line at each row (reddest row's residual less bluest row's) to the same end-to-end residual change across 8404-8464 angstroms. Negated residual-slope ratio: 15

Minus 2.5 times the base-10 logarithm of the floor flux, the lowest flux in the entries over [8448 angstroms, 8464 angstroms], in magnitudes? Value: -3.12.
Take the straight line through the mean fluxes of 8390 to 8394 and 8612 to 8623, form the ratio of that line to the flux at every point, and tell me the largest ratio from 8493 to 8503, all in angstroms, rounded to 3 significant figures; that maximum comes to 1.03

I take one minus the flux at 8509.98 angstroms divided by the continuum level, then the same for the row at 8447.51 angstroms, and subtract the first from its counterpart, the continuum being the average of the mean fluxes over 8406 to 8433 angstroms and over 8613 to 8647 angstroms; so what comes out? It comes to -0.02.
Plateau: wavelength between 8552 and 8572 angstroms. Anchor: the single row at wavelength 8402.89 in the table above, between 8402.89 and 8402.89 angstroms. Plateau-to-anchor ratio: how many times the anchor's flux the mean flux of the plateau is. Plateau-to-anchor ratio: 0.96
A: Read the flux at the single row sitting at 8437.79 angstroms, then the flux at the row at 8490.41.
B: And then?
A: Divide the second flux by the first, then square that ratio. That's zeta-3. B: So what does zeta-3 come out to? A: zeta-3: 0.81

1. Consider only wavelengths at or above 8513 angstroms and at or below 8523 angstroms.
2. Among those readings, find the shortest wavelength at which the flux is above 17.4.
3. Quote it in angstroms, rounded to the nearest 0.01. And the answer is 8513.90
